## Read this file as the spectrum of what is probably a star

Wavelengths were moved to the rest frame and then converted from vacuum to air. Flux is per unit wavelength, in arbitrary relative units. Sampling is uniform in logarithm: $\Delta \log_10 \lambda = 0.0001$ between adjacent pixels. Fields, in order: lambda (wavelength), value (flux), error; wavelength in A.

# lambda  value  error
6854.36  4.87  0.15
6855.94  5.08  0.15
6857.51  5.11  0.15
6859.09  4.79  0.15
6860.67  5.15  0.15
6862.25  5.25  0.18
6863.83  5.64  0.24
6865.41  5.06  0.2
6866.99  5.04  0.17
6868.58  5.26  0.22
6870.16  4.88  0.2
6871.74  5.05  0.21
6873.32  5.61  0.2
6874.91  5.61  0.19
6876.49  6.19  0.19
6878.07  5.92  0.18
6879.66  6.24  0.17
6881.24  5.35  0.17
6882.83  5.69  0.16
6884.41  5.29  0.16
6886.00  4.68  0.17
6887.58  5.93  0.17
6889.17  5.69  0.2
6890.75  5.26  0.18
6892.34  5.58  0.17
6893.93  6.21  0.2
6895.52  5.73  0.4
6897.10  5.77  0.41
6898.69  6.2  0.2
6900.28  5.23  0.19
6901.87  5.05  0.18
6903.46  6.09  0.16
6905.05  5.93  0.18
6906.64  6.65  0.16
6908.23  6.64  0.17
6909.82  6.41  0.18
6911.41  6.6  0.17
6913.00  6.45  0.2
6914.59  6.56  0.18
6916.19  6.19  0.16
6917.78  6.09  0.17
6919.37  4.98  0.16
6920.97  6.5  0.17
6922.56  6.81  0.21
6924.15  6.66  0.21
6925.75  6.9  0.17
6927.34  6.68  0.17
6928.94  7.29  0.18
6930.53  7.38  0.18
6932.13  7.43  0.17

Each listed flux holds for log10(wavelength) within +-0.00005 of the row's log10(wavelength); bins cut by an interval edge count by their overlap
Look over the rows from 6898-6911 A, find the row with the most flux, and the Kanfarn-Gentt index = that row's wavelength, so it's 6906.64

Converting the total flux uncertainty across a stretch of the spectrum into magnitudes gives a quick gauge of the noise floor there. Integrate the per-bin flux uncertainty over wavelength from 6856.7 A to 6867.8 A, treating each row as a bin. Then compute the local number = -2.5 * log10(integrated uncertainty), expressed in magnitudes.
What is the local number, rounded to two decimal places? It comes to -0.73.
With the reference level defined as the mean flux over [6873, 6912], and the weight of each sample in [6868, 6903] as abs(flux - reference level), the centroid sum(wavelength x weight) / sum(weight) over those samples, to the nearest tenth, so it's 6884.2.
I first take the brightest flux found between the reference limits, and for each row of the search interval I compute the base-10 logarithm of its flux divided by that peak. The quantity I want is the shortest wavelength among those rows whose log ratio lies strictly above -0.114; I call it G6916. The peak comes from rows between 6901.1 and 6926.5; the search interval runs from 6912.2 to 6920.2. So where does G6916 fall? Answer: 6913.00 A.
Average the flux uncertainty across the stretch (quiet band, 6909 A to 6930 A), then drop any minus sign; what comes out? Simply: 0.179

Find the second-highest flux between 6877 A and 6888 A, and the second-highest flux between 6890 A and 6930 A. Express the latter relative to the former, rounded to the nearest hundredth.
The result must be 1.16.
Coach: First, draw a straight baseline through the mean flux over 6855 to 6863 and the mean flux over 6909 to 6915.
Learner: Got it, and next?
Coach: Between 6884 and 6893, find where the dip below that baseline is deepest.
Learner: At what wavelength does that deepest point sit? 6886.00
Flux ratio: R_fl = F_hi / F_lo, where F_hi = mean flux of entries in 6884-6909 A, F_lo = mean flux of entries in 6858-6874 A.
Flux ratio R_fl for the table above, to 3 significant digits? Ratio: 1.11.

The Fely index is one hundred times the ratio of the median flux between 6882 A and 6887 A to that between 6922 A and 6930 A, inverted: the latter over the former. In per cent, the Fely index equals 129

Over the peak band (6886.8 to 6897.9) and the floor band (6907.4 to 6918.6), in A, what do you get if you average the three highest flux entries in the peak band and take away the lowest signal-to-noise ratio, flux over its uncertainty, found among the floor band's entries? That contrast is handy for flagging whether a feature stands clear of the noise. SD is -26.3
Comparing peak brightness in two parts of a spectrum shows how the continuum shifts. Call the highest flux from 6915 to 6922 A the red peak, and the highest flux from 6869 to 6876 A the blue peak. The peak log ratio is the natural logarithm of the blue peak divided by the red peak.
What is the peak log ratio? -0.15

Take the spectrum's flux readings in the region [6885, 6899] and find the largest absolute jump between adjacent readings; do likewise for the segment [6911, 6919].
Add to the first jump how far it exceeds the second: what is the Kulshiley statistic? 2.1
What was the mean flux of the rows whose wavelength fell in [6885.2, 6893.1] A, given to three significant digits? 5.43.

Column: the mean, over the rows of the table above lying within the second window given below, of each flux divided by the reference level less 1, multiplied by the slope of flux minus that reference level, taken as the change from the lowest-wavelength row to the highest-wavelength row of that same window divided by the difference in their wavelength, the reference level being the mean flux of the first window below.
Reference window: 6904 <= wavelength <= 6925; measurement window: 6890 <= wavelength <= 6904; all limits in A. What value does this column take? -0.007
